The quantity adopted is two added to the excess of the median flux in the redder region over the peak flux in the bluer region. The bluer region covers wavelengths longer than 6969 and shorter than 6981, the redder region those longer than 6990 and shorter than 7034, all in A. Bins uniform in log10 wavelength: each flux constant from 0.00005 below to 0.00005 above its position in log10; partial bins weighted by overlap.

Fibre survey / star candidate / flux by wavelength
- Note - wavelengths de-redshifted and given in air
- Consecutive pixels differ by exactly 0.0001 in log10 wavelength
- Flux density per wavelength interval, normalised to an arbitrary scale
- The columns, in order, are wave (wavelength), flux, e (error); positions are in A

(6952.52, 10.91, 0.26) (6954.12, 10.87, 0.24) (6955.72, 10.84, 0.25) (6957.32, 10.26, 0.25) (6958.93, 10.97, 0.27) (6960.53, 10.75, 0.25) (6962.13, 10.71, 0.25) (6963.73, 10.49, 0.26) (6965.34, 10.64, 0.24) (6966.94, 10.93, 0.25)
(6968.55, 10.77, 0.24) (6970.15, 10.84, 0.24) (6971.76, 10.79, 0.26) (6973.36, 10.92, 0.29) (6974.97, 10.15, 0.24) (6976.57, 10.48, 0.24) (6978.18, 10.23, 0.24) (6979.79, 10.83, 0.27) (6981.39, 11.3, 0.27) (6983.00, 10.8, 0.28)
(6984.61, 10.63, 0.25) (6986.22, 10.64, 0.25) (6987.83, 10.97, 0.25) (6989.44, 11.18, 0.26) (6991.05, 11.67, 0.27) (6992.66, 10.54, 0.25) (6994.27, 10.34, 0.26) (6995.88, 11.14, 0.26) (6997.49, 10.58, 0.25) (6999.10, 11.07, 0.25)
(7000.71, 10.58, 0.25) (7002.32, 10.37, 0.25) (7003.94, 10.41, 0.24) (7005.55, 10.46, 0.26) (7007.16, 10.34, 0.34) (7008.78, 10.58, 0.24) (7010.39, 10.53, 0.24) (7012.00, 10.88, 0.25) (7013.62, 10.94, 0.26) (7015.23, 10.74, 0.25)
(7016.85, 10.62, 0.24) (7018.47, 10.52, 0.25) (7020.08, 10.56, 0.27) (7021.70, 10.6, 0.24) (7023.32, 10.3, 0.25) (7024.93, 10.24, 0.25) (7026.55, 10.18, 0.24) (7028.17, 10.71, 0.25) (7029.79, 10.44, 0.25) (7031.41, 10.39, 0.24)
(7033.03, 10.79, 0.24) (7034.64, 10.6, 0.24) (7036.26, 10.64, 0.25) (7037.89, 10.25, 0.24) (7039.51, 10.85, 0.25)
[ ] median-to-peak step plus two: 1.6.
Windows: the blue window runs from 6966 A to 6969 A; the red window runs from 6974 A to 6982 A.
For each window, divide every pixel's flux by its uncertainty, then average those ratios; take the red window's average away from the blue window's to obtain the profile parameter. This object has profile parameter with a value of 2.2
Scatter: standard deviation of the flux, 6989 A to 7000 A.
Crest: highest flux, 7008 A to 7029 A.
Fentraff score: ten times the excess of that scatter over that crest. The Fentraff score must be -105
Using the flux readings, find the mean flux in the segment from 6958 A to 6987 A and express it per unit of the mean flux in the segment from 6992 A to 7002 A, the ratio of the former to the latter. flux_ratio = 1.00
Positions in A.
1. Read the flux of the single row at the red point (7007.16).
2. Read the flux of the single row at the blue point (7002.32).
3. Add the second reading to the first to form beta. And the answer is 20.7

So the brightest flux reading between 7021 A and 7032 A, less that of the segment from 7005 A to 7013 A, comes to -0.17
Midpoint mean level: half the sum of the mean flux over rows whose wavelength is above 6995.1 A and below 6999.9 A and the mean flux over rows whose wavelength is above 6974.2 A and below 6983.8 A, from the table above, 10.8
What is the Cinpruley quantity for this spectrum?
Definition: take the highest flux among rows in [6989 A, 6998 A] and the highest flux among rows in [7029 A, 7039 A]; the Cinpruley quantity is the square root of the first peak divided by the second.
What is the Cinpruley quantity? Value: 1.04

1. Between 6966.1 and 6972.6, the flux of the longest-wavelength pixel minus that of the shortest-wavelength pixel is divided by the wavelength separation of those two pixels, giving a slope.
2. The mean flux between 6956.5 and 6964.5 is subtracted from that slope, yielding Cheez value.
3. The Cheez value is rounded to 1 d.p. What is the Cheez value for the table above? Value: -10.7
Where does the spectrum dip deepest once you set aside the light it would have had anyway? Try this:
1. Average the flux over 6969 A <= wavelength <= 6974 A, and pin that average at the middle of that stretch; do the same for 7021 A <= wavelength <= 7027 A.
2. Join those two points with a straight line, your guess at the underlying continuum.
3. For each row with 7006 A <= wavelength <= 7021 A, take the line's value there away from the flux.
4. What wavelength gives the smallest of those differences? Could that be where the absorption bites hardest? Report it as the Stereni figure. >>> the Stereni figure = 7007.16 A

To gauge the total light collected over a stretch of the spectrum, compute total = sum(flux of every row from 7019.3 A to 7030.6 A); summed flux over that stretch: 73.0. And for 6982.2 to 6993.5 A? 76.4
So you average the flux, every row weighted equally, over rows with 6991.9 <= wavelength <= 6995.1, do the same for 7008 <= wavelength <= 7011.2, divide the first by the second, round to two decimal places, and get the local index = 0.99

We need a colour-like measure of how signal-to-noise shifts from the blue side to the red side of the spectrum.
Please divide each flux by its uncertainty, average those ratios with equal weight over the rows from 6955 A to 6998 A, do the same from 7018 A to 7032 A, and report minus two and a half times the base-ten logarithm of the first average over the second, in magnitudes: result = -0.006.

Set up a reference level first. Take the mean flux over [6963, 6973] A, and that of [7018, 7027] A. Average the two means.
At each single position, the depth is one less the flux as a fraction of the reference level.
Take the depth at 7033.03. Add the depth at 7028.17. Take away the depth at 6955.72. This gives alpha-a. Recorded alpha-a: -0.01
